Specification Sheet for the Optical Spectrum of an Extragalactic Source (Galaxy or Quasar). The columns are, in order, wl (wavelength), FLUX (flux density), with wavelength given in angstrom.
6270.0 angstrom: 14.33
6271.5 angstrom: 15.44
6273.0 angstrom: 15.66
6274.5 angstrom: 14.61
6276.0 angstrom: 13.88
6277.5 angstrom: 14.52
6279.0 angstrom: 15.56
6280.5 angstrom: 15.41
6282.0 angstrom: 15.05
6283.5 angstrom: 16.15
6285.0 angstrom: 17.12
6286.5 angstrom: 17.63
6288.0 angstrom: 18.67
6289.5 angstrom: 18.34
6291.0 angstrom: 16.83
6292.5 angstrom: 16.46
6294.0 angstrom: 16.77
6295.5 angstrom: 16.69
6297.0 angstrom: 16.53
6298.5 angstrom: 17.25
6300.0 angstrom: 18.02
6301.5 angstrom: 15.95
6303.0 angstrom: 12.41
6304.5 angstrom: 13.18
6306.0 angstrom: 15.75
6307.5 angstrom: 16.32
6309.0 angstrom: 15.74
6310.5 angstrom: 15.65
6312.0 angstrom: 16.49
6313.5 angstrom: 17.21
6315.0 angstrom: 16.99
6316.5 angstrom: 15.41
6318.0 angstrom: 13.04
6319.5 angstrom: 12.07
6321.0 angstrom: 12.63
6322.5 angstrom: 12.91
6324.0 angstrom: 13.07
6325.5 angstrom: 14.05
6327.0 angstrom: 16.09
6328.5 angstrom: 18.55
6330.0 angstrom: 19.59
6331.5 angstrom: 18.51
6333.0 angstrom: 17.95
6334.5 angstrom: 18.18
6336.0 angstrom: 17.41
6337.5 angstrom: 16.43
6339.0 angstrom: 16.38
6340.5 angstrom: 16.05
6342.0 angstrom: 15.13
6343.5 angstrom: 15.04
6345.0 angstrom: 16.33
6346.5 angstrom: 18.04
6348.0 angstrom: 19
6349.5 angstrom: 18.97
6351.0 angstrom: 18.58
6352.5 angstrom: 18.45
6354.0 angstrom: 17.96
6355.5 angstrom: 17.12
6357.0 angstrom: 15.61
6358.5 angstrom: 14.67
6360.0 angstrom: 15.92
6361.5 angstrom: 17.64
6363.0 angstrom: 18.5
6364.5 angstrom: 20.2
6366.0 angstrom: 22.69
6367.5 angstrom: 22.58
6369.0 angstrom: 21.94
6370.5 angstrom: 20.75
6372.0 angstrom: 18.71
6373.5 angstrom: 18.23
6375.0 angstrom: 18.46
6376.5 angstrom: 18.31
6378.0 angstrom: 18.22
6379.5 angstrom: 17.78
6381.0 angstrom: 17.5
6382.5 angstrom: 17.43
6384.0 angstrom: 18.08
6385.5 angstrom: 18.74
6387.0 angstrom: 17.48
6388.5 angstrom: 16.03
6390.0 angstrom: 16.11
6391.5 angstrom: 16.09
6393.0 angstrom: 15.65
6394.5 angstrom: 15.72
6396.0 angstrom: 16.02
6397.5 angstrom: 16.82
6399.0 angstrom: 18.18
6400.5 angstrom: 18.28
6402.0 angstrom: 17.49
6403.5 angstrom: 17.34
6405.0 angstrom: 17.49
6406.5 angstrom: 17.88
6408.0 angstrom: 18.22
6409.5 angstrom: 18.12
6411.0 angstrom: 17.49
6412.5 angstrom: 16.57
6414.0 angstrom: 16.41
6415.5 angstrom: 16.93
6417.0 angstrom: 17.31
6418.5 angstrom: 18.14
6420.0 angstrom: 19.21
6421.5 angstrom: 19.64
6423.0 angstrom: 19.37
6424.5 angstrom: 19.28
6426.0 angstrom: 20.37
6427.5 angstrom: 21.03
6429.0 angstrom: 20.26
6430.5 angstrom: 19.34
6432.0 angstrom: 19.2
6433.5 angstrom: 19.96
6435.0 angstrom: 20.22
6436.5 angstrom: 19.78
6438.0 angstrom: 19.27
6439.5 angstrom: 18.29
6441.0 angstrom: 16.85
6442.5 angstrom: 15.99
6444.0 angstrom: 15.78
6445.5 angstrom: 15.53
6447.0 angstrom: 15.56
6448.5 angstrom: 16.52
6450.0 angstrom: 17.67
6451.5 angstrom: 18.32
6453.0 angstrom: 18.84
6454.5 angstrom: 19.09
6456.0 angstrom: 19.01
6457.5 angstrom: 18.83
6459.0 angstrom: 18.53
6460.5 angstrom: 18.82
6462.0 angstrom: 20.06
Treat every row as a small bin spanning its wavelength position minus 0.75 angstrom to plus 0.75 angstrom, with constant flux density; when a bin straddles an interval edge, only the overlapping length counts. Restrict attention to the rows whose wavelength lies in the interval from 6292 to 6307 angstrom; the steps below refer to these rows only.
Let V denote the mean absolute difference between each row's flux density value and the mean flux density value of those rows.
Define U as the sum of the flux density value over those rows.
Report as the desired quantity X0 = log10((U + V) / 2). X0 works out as 1.90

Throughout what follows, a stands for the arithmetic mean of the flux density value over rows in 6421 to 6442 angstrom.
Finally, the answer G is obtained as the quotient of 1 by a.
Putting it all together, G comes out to 0.0513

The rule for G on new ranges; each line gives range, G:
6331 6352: 0.0579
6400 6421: 0.0567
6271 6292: 0.0623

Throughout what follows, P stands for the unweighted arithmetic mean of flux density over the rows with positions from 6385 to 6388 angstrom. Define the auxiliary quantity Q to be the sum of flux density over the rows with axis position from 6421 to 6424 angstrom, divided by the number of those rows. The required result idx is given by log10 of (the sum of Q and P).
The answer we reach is 1.58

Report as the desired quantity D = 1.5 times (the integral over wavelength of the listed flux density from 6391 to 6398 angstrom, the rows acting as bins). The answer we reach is 168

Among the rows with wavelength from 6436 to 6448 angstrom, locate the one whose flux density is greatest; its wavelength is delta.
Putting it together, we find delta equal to 6436.5 angstrom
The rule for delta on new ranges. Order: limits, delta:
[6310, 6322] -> 6313.5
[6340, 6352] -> 6348.0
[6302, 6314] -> 6313.5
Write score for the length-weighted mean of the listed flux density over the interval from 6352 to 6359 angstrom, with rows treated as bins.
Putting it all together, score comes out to 16.8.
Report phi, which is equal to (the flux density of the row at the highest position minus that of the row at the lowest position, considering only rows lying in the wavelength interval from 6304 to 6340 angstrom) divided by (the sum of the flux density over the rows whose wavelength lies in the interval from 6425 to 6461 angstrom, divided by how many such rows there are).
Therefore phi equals 0.17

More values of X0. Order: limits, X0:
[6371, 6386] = 1.96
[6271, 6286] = 1.89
